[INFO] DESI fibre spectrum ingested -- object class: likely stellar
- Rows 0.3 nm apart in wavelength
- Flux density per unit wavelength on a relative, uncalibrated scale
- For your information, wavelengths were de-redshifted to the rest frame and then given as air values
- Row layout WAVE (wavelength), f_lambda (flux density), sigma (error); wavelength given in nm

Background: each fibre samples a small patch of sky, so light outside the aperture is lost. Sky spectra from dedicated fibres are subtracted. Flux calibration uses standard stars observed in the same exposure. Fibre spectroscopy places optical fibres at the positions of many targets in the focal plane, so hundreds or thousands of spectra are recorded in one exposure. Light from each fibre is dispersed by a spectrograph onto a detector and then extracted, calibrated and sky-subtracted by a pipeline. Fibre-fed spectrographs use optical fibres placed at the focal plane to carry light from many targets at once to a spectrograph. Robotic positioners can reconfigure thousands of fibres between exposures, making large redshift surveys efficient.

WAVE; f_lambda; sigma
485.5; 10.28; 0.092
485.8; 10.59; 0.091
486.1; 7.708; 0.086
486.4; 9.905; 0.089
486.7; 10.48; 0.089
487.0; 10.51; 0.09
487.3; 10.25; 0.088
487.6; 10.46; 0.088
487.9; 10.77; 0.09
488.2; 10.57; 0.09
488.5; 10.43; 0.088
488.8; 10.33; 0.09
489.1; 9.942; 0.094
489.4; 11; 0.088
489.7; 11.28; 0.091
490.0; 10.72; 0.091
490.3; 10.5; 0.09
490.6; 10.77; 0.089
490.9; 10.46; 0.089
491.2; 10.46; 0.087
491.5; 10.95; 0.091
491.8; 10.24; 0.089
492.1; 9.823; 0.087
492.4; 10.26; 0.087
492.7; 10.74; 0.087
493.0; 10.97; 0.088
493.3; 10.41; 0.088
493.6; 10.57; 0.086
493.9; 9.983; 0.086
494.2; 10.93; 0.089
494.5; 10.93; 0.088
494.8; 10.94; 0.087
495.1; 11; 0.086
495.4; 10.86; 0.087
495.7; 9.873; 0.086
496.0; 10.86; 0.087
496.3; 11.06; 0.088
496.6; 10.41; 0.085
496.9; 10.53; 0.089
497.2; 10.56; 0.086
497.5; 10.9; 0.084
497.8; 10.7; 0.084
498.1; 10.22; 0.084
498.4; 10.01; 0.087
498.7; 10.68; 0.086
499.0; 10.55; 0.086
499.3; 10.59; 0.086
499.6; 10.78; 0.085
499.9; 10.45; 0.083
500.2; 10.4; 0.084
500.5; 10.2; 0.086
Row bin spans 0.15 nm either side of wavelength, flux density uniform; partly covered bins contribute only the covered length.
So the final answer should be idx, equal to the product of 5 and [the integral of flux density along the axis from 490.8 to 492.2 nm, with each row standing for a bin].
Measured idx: 72.8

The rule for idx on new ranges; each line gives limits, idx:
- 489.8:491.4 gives 84.9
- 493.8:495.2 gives 75.4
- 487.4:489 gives 83.9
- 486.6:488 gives 73.4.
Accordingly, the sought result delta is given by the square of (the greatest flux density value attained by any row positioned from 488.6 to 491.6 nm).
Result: 127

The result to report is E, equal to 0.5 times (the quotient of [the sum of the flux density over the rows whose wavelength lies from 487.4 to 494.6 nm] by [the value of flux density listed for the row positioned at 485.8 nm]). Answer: 12.0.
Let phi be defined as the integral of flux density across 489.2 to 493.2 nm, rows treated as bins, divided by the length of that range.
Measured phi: 10.62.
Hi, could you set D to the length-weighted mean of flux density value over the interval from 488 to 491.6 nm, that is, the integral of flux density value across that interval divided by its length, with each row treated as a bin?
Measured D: 10.6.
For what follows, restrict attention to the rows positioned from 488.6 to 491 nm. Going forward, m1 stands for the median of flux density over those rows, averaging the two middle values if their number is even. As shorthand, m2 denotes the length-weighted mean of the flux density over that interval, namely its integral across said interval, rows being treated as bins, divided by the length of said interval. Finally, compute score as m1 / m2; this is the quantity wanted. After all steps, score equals 1.00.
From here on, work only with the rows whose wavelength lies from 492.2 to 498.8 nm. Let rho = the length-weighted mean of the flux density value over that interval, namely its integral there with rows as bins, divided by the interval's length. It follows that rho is 10.60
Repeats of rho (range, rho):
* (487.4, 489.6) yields 10.51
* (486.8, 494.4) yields 10.54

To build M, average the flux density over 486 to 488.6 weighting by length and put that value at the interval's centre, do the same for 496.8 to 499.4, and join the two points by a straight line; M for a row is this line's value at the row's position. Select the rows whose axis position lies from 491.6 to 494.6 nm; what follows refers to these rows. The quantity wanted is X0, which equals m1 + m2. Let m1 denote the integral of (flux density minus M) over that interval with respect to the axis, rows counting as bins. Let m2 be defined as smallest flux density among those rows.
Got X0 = 10.2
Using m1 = 0.4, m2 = 9.823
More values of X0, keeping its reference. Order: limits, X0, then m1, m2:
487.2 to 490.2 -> 11.1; 1.1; 9.942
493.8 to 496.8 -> 10.7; 0.8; 9.873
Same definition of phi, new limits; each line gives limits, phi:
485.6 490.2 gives 10.33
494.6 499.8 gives 10.62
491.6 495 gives 10.54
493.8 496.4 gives 10.72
